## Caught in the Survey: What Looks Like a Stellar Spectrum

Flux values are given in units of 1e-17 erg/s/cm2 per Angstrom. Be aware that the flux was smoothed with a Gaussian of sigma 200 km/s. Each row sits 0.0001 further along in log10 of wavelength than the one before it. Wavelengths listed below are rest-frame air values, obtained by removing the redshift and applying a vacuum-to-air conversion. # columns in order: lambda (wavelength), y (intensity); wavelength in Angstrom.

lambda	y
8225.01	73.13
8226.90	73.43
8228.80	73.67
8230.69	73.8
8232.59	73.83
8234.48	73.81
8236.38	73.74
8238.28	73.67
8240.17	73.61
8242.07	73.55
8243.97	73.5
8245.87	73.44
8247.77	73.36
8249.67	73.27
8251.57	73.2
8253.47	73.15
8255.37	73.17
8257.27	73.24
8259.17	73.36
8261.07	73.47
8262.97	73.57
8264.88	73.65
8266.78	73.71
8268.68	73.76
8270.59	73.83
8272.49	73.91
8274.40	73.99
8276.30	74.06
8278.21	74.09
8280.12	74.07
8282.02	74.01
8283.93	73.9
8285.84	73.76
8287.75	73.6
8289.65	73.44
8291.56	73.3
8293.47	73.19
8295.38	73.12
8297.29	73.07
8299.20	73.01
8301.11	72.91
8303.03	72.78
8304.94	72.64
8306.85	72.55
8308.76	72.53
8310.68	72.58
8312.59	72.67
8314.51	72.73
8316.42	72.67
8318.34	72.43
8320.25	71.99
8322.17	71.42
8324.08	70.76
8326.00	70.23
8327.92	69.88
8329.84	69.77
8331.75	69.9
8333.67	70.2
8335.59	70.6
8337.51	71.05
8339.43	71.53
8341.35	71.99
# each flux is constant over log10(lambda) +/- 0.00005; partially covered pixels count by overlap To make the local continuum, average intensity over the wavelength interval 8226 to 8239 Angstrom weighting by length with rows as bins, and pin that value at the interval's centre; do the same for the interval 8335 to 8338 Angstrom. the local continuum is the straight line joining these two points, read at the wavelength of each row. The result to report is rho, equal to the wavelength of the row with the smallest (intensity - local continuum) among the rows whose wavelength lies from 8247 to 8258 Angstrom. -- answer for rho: 8251.57 Angstrom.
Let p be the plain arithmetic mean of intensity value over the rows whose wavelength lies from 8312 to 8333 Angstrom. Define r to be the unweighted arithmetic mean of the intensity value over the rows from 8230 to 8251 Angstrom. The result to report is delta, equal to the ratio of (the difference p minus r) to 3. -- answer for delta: -0.8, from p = 71.3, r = 73.60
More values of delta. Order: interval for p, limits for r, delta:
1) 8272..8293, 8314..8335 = 0.9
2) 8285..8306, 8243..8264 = -0.1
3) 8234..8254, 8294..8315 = 0.2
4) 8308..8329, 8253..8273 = -0.6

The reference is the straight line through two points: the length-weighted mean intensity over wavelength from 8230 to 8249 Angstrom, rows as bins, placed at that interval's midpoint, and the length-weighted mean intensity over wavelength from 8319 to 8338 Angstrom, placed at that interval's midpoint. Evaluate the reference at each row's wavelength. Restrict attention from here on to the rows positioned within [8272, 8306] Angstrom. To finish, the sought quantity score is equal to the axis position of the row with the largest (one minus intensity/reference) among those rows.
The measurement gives 8304.94 Angstrom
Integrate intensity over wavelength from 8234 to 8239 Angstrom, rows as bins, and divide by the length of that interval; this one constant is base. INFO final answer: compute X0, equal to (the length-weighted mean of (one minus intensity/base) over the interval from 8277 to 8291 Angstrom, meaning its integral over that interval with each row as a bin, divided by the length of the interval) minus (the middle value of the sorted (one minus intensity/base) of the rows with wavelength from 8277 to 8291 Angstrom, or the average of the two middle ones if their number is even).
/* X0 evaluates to 0.0010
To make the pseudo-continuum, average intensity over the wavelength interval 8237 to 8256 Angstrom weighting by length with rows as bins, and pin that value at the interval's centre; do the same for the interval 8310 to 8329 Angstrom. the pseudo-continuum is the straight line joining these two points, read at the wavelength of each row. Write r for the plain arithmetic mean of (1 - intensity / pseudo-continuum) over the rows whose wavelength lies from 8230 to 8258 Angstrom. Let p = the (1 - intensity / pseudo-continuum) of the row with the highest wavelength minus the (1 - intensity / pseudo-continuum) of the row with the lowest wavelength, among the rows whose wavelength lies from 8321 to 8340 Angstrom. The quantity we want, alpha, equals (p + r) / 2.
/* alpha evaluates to -0.004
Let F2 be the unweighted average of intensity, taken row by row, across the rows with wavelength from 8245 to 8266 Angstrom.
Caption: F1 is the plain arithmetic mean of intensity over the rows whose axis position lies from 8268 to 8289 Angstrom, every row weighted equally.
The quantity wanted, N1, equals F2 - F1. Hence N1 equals -0.6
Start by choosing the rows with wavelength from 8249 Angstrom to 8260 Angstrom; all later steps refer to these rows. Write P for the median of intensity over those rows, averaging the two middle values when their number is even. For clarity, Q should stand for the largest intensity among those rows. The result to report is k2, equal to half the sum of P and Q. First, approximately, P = 73.2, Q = 73.36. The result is 73.3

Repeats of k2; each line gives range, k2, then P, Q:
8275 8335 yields 73.4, 72.7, 74.09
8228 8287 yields 73.9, 73.7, 74.09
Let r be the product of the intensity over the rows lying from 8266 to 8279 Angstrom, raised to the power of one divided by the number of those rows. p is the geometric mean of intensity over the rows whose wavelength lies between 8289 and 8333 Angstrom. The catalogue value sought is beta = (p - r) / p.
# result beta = -0.024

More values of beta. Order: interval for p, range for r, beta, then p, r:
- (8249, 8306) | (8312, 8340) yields 0.031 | 73.5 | 71.2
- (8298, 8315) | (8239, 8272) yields -0.010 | 72.7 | 73.5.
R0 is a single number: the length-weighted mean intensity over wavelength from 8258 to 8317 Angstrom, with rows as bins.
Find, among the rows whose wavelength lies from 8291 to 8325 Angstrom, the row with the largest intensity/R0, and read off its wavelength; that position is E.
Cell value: 8291.56 Angstrom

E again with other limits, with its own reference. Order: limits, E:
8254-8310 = 8278.21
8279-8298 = 8280.12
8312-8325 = 8314.51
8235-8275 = 8274.40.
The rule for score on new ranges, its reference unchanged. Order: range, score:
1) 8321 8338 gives 8329.84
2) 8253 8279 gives 8253.47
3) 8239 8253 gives 8251.57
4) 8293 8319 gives 8306.85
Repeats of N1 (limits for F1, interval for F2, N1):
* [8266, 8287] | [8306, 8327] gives -1.9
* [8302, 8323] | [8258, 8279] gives 1.3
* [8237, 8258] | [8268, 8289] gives 0.5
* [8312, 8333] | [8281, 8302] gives 2.1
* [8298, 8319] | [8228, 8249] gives 1.0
